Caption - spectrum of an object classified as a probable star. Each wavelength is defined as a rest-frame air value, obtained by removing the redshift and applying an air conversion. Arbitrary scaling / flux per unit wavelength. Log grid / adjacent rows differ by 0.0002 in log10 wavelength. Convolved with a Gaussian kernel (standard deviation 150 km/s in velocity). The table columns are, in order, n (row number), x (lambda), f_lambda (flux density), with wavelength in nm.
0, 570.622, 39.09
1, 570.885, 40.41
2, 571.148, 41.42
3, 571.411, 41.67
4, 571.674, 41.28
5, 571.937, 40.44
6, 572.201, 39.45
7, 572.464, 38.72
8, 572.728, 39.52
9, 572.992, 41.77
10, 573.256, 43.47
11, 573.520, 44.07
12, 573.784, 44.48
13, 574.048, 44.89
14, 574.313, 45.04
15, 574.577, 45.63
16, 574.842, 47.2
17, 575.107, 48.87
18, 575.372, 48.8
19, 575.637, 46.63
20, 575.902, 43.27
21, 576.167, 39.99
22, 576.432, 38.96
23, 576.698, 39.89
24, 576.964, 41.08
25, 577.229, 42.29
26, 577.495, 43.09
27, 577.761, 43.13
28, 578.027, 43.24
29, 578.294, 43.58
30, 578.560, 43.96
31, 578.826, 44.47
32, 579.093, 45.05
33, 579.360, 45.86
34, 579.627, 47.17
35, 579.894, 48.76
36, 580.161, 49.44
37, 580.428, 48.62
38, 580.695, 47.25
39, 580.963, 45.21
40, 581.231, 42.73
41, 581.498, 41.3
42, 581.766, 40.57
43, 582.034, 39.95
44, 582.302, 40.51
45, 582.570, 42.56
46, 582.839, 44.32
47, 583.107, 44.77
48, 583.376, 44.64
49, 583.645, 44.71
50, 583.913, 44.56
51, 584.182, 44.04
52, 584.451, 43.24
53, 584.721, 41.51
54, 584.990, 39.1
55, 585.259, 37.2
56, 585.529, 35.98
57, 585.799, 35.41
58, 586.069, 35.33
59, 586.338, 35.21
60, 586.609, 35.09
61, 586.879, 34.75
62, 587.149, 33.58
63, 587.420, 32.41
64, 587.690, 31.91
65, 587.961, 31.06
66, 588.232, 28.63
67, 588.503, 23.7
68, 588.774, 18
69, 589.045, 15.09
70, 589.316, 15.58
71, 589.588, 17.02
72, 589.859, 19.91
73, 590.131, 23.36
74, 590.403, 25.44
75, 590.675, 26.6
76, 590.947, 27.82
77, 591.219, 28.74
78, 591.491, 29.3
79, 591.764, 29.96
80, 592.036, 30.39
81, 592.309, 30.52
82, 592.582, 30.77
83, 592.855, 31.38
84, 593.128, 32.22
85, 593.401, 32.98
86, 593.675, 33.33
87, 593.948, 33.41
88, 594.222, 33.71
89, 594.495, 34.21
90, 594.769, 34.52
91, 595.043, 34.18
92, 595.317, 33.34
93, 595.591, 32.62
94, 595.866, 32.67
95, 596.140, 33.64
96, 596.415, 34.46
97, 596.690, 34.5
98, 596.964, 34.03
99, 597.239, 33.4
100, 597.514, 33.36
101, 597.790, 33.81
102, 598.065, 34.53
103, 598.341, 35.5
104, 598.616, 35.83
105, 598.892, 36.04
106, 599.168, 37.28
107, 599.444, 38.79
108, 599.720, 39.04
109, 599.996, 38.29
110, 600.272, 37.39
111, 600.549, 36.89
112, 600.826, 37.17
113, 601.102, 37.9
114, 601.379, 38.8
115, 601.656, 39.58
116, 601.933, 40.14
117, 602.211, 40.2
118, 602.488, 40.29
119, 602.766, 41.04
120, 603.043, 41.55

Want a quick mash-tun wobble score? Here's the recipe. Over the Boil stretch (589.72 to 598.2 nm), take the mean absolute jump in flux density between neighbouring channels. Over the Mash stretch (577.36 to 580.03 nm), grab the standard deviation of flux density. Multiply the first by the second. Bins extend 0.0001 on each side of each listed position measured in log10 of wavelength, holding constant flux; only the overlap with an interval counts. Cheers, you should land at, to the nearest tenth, 1.3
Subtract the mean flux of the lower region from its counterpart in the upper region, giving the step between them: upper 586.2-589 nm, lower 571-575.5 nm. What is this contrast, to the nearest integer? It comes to -13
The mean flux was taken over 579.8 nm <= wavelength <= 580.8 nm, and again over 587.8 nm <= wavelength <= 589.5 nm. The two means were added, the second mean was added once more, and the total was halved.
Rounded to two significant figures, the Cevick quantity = 46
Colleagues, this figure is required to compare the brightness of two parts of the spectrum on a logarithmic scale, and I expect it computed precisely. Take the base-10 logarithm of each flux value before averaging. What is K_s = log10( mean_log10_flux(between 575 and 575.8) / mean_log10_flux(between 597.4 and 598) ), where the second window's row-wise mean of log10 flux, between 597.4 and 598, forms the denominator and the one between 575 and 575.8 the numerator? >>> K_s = 0.042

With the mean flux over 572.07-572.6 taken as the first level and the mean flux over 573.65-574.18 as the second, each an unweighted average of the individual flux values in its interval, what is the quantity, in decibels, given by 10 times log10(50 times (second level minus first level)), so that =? 24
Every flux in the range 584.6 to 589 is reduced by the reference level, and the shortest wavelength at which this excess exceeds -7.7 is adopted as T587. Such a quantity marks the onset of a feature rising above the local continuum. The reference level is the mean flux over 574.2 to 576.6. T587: 584.721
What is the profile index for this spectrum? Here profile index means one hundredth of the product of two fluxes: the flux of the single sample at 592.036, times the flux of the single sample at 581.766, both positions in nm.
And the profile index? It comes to 12.3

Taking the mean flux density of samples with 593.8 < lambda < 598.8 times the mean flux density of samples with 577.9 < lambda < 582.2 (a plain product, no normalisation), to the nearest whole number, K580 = 1523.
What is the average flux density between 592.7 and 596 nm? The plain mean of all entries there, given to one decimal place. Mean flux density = 33.2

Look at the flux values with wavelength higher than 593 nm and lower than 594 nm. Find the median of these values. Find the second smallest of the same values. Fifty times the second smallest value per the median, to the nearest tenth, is 49.7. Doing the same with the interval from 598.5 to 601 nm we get 48.3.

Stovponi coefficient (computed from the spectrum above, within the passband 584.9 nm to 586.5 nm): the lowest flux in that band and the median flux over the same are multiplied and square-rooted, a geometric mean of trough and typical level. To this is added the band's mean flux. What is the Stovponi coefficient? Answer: 72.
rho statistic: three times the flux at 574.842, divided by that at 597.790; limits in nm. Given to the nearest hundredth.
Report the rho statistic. 4.19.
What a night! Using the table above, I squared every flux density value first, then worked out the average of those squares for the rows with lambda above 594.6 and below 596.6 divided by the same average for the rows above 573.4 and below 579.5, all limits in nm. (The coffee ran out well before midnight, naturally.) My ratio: 0.6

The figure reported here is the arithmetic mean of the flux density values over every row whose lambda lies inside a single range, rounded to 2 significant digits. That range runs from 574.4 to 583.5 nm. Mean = 44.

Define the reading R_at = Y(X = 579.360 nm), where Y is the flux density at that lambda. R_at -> 45.86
